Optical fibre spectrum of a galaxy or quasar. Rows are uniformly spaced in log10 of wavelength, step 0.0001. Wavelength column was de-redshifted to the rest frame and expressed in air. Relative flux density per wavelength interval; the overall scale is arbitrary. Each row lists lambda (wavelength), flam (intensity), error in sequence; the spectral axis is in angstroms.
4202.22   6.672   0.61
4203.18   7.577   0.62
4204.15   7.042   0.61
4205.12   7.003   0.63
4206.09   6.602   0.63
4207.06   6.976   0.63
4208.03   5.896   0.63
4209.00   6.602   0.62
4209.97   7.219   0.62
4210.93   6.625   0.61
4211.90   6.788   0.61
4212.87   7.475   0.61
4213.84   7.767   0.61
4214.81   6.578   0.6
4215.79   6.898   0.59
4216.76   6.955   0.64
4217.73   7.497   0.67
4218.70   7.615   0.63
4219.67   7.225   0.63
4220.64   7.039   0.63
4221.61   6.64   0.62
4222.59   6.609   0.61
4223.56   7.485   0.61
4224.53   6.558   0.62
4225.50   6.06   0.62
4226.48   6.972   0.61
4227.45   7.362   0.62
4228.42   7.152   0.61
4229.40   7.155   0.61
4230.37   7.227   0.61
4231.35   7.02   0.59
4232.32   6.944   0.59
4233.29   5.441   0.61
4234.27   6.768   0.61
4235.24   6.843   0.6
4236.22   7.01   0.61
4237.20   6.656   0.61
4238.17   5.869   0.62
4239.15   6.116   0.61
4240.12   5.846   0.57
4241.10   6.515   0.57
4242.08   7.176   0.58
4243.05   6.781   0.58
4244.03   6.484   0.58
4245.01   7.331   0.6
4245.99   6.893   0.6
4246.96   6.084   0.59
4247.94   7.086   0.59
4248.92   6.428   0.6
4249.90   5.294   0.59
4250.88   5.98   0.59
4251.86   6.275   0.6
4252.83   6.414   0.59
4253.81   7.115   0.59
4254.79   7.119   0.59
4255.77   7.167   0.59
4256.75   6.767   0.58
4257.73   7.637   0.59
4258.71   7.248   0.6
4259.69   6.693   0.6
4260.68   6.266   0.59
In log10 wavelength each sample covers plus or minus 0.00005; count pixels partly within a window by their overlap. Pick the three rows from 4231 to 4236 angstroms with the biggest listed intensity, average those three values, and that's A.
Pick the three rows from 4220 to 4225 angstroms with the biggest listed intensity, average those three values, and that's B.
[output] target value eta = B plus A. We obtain 14.0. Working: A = 6.9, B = 7.1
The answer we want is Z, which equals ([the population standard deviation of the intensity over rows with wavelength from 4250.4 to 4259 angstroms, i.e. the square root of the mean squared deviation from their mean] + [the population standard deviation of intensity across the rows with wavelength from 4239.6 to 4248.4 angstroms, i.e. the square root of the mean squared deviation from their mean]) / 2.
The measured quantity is 0.489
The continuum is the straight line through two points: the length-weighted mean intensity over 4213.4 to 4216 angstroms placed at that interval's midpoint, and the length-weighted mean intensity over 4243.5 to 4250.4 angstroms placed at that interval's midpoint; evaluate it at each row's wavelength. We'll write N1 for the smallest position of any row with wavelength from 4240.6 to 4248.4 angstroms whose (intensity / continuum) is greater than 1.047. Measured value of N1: 4242.08 angstroms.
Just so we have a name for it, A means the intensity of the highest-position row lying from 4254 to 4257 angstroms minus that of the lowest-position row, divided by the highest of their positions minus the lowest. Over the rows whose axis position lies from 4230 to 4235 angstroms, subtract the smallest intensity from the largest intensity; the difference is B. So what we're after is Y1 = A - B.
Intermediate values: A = -0.18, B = 1.8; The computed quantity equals -2.0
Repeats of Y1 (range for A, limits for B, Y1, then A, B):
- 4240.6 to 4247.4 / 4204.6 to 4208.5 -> -1.2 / -0.07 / 1.1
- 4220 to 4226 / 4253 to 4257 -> -0.6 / -0.20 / 0.4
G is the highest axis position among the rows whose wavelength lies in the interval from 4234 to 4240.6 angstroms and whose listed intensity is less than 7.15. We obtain 4240.12 angstroms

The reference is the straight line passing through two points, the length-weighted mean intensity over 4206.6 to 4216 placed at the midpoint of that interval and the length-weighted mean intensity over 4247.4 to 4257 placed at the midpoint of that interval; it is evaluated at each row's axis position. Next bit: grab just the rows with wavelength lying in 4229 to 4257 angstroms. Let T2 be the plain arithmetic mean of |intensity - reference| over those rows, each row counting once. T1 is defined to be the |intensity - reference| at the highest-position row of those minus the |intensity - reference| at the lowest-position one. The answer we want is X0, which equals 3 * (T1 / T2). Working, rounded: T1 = -0.17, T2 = 0.444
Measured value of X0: -1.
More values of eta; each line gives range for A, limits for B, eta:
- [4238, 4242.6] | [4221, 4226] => 13.5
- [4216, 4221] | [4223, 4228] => 14.7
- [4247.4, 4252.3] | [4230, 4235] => 13.7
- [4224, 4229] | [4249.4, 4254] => 13.8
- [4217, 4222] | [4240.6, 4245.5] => 14.5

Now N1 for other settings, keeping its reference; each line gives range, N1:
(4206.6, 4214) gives 4212.87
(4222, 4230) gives 4223.56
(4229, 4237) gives 4229.40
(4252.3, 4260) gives 4253.81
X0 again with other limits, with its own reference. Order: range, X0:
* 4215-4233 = 1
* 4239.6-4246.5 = -4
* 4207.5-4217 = -7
